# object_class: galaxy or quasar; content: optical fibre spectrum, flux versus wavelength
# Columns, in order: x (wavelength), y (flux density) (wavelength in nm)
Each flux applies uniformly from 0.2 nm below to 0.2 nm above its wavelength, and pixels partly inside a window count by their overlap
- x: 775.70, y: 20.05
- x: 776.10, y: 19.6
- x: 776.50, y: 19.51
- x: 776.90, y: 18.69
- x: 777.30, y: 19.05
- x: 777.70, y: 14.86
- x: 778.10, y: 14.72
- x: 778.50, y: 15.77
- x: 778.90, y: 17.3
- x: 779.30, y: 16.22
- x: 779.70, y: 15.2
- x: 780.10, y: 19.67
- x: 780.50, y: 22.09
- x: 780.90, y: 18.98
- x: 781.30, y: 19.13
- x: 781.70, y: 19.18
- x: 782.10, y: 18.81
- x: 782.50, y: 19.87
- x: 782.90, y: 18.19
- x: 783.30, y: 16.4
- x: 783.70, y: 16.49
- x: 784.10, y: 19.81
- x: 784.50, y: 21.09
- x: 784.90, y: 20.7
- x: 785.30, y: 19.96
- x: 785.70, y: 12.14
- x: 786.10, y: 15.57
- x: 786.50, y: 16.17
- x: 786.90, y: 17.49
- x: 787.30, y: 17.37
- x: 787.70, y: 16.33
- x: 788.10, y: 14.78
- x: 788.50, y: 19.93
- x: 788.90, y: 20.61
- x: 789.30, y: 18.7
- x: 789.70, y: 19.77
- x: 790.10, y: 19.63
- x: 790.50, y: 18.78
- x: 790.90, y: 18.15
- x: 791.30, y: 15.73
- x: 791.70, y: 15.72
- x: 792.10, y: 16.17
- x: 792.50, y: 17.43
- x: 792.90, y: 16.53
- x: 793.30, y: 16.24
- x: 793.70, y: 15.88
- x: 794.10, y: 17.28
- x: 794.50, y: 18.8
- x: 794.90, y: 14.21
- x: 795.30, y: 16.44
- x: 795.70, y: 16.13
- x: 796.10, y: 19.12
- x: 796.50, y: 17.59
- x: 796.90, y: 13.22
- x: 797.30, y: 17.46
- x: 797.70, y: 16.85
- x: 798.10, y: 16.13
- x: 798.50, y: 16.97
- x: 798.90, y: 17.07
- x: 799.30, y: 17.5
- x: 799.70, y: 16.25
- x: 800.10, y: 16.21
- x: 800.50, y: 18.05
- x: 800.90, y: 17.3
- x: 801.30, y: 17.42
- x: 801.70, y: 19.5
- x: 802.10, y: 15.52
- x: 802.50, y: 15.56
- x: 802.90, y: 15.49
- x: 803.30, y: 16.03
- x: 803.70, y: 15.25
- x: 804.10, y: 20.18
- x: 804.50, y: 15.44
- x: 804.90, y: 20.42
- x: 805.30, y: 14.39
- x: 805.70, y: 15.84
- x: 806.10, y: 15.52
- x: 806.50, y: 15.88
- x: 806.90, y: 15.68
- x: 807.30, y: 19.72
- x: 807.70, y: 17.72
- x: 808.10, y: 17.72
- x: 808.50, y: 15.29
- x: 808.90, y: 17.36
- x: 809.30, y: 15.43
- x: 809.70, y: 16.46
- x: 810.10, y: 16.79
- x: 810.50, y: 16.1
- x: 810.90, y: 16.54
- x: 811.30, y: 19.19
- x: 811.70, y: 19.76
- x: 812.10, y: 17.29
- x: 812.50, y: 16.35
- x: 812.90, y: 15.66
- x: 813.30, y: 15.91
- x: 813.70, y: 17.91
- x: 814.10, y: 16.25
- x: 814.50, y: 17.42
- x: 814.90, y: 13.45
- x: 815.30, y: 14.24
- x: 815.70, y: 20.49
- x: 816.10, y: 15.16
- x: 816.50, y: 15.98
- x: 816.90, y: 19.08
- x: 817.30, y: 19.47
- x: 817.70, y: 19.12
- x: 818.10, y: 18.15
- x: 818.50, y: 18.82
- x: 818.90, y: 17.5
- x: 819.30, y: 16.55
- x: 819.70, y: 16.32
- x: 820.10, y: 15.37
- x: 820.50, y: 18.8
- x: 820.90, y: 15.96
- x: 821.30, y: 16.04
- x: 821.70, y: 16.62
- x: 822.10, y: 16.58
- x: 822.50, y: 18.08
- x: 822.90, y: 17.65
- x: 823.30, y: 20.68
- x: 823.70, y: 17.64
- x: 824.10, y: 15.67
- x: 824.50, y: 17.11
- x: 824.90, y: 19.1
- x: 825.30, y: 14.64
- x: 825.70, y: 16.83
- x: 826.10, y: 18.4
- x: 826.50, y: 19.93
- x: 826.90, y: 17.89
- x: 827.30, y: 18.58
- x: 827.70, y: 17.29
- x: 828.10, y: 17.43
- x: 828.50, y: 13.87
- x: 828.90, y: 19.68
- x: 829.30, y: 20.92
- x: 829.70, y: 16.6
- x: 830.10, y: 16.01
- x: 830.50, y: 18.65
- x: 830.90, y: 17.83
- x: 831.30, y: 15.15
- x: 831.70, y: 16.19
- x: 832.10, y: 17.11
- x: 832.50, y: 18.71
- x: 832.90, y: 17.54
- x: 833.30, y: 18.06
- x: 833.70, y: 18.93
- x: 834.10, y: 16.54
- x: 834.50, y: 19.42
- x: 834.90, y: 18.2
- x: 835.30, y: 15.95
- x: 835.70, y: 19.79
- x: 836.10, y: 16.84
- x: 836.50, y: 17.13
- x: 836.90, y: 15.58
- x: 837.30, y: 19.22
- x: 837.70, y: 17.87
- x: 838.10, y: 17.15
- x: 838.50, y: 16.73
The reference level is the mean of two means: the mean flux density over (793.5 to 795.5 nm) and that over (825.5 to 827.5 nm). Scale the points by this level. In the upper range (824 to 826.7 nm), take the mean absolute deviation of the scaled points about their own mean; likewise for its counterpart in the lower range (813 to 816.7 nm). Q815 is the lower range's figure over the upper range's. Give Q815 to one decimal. 1.0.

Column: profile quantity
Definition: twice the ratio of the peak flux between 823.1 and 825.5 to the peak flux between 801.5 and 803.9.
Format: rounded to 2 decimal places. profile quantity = 2.12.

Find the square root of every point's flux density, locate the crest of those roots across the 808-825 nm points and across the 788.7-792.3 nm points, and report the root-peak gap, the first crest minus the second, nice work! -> 0.01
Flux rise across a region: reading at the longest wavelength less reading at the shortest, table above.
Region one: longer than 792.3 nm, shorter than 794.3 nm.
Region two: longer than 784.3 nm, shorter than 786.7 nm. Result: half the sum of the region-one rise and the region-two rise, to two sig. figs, -2.5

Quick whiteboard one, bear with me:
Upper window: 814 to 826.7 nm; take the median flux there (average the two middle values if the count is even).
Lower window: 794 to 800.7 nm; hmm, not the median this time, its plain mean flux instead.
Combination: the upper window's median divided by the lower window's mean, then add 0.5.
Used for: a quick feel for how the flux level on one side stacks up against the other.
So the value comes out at 1.529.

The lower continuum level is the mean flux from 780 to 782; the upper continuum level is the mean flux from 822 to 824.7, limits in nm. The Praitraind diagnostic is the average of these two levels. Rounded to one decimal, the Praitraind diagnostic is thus 18.7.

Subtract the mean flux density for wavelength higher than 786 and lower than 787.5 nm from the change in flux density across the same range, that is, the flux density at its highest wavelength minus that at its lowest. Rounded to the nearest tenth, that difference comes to -14.9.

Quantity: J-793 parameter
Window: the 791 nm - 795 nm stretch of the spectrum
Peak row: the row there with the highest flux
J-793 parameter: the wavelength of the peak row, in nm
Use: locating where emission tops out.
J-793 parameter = 794.50 nm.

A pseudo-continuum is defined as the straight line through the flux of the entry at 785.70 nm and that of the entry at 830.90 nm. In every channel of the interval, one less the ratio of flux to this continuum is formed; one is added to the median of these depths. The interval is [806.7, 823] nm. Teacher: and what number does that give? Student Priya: 0.93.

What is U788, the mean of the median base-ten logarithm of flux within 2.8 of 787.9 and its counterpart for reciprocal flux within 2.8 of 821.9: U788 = 0.659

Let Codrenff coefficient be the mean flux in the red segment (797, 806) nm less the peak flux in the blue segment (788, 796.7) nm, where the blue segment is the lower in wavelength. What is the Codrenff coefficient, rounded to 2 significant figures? -3.8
